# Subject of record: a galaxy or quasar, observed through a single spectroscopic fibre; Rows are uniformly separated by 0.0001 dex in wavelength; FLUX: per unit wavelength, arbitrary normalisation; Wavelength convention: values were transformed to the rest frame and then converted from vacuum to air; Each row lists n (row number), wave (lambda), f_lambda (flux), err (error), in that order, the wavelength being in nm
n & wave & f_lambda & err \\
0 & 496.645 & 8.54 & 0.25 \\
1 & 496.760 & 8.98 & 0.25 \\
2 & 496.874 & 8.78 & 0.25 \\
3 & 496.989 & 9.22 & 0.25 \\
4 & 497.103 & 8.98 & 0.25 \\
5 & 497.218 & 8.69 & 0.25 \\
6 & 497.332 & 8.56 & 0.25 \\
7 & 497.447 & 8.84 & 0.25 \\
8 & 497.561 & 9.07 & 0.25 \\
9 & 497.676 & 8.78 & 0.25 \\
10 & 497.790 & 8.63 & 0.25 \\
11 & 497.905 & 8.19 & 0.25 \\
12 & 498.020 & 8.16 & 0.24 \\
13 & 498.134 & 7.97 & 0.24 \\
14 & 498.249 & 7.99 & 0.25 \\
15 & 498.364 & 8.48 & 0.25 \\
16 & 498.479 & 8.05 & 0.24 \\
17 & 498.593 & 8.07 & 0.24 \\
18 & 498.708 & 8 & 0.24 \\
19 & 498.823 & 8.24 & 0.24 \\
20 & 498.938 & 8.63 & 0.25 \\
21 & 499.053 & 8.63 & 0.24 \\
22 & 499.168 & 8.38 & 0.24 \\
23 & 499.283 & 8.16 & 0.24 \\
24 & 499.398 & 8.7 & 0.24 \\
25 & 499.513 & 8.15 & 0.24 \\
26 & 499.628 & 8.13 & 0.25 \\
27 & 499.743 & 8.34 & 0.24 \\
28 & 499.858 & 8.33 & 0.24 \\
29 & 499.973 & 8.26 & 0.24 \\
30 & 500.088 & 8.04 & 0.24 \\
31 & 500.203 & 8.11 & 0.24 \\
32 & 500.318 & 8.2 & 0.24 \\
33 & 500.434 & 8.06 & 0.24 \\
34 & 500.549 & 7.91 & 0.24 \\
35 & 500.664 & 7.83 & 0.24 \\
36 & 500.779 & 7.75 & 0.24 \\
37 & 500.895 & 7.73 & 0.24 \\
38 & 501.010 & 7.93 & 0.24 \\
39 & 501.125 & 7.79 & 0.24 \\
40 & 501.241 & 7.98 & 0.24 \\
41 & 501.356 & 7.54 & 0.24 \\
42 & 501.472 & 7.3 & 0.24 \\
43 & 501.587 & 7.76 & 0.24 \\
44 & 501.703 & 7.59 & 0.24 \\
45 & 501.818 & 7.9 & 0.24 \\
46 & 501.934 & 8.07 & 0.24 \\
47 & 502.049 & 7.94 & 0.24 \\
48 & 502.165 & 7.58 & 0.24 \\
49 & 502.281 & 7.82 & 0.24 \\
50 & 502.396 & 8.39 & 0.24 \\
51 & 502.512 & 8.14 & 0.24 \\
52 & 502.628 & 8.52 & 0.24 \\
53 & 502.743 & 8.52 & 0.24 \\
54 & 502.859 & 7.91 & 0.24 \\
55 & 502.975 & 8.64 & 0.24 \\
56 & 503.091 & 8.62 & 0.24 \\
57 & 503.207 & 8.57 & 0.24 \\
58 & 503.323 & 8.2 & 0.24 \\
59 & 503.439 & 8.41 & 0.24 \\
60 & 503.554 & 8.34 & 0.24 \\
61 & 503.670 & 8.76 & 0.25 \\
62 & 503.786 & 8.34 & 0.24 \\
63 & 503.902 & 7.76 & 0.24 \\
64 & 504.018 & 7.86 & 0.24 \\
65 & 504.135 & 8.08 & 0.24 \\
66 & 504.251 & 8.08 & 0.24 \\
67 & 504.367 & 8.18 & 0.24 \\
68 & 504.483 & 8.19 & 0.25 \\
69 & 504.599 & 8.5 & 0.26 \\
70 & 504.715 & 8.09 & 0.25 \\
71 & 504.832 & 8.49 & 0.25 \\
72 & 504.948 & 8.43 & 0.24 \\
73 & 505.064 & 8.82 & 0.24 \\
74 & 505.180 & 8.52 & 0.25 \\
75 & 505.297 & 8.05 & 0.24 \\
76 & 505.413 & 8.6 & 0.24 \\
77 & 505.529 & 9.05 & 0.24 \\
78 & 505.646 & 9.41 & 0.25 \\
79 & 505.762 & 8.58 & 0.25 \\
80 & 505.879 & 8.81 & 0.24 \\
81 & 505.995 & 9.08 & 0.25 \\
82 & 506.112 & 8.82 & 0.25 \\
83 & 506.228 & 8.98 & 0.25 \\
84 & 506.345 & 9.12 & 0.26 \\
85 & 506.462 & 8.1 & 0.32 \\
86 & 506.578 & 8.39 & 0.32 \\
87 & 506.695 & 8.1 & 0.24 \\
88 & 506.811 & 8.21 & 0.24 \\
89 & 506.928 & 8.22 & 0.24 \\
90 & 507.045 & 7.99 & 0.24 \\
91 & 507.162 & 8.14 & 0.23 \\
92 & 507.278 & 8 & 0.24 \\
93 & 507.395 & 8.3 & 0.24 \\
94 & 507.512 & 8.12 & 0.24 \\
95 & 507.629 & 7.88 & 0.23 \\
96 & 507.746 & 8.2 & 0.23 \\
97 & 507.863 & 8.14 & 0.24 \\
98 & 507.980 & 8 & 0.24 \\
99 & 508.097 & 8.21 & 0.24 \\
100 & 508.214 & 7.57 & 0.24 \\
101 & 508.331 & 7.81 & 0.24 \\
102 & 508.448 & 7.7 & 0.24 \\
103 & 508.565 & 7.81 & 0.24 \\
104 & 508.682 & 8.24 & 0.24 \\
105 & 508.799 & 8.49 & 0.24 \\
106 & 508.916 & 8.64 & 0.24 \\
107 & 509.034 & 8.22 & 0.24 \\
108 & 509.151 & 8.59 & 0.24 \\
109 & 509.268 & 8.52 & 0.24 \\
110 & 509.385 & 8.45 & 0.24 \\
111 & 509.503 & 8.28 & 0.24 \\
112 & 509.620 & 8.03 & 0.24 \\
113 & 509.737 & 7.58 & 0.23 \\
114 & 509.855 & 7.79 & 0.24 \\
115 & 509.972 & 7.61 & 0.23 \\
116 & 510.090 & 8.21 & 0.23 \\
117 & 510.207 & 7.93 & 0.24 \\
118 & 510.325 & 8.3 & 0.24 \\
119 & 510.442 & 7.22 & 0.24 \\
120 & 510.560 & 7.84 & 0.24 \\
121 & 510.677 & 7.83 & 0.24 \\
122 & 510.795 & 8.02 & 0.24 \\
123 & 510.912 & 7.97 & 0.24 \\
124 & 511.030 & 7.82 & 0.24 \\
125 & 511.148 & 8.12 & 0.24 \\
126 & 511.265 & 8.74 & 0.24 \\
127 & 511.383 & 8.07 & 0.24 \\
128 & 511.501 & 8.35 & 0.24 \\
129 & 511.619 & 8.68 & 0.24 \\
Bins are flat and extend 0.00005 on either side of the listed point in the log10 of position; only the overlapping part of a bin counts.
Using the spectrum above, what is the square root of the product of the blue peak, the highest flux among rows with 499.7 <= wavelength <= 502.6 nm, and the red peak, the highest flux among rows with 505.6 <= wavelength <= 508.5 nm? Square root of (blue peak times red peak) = 8.9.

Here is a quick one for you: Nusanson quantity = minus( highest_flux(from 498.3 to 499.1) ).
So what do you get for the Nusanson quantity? -8.63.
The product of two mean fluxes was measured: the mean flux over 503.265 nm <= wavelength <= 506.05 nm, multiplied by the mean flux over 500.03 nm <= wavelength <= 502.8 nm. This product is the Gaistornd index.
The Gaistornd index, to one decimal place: 67.0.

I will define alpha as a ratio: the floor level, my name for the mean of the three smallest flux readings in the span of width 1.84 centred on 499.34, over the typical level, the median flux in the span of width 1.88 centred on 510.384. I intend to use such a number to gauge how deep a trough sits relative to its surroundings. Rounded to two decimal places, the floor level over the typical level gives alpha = 1.01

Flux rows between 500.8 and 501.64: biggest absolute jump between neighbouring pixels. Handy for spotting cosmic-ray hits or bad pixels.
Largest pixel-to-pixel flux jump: 0.46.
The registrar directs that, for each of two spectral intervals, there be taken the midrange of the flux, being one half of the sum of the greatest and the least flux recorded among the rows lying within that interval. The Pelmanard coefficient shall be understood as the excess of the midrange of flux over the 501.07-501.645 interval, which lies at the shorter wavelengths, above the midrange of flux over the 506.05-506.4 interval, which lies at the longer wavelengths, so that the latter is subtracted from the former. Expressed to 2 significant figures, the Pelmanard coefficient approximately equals -1.3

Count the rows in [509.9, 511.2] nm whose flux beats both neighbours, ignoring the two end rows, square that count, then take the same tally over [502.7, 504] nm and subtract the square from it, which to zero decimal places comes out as -13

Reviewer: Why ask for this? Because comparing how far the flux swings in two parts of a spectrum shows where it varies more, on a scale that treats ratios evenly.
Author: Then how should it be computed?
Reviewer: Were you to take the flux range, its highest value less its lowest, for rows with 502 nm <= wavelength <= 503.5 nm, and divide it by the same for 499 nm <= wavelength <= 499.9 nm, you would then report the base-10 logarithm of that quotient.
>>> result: 0.27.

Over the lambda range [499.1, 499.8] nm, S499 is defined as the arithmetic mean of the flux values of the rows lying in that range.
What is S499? 8.31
